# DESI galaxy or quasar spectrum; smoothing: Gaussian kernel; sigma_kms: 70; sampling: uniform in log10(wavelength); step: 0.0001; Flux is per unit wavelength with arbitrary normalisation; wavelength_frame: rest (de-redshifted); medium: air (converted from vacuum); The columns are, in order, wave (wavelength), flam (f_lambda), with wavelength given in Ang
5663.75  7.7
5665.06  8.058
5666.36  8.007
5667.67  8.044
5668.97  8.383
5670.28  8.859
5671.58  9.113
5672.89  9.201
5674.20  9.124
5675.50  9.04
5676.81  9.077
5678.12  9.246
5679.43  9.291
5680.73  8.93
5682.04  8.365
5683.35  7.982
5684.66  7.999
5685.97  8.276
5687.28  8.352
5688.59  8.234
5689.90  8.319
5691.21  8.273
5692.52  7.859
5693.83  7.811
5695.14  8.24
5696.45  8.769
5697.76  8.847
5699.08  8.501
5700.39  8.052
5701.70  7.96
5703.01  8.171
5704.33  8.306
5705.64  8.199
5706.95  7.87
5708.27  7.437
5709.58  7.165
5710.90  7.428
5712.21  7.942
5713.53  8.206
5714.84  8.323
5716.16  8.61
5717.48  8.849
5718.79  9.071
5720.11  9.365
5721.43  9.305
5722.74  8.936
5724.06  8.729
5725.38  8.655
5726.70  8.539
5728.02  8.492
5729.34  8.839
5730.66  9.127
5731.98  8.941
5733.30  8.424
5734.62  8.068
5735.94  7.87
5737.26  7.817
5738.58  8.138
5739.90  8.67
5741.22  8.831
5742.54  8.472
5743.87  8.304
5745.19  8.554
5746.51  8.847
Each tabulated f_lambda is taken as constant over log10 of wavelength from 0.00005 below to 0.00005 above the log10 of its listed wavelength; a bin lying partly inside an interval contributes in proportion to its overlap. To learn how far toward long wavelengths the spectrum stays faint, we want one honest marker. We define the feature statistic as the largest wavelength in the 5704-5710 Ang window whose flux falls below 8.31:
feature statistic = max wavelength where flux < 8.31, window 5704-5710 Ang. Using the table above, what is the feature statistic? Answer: 5709.58 Ang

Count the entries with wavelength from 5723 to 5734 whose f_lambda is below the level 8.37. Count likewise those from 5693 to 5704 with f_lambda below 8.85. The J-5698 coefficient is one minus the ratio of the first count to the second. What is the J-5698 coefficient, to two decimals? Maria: 1.00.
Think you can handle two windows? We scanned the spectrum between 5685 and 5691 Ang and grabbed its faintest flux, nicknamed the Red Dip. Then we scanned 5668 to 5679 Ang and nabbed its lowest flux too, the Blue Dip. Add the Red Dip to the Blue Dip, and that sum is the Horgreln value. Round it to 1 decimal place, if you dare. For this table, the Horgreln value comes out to 16.6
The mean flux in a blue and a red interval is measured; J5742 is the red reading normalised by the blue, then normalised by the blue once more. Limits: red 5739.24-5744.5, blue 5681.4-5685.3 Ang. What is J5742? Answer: 0.13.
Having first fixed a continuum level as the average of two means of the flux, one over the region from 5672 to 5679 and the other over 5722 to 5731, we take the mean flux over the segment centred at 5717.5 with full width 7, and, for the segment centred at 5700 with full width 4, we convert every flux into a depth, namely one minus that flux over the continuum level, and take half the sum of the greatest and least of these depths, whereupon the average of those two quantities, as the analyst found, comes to 4.46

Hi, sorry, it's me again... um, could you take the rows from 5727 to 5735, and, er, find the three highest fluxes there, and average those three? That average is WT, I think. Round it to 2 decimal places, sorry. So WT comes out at 8.97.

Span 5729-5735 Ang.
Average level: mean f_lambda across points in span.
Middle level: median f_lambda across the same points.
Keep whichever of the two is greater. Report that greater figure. 8.84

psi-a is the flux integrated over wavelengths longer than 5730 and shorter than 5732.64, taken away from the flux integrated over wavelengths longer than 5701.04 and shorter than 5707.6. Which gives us 29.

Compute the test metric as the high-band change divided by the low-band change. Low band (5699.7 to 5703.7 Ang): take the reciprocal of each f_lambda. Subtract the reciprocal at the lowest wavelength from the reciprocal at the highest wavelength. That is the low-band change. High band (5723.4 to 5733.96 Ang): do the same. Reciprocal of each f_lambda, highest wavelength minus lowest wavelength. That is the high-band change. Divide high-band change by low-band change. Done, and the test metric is -2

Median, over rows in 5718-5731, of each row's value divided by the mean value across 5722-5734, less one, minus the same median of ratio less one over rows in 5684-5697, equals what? 0.07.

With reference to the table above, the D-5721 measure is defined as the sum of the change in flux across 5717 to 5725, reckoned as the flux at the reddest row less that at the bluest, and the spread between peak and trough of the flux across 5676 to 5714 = 2.01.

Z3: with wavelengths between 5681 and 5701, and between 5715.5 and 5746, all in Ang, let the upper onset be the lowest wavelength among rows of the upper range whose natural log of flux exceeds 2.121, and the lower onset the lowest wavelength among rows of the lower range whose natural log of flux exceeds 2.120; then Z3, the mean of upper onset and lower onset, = 5699.1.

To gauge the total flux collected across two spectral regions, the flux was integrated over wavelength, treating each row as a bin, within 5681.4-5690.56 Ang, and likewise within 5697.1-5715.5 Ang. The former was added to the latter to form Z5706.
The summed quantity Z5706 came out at 223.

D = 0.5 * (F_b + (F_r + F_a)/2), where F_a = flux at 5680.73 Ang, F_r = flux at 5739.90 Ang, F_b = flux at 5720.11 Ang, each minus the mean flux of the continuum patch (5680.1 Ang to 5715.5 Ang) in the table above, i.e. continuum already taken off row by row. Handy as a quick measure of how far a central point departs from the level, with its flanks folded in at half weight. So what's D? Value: 0.9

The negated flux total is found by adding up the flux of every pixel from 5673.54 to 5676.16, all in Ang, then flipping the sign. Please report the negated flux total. -18.2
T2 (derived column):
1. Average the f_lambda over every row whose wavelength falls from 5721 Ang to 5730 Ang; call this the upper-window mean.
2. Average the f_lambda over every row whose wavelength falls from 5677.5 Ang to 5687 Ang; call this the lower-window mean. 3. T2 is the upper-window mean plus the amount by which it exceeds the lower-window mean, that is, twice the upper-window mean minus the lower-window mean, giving 9.0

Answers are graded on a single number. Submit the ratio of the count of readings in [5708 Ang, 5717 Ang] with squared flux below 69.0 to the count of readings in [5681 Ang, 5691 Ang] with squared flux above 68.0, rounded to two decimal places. 1.25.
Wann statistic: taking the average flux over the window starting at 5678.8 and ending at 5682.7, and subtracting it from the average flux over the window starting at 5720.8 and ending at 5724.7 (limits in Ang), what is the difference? 0.13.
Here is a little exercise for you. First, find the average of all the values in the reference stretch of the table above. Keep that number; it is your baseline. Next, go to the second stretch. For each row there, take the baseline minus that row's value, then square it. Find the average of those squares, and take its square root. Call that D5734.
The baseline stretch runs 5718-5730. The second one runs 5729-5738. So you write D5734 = 0.66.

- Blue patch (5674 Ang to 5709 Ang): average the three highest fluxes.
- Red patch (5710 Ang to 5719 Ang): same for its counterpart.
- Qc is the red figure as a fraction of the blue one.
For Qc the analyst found 0.96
